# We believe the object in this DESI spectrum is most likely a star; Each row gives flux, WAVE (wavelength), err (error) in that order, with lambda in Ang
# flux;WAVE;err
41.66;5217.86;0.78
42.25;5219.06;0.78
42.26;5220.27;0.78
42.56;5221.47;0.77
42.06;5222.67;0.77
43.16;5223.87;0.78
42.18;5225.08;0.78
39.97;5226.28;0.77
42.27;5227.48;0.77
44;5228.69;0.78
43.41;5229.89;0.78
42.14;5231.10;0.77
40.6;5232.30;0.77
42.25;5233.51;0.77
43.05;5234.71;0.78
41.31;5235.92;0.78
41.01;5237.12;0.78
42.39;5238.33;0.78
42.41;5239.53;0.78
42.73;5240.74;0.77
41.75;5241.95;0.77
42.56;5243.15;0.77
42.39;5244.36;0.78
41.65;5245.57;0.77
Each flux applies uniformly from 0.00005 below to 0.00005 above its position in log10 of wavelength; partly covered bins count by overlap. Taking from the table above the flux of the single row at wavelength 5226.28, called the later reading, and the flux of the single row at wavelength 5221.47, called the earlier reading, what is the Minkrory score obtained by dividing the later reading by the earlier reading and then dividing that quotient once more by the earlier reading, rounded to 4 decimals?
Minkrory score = 0.0221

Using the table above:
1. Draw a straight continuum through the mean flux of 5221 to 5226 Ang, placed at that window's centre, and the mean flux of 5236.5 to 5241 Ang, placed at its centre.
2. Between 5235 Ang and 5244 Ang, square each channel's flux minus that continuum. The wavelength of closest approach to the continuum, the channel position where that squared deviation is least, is 5238.33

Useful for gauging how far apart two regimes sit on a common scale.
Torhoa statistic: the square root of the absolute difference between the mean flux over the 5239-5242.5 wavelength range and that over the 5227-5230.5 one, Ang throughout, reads 1.0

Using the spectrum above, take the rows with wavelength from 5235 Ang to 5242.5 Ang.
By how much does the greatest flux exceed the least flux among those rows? 1.7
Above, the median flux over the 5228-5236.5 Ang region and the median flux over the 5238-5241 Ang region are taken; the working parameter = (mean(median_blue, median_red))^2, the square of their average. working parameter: 1792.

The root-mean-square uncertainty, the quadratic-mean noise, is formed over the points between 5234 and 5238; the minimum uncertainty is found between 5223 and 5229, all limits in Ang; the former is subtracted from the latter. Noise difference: -0.010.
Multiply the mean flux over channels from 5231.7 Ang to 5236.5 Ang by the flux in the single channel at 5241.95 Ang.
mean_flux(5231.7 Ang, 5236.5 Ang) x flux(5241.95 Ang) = 1745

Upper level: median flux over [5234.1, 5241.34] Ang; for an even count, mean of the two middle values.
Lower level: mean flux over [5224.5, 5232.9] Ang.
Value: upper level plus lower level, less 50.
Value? 34.5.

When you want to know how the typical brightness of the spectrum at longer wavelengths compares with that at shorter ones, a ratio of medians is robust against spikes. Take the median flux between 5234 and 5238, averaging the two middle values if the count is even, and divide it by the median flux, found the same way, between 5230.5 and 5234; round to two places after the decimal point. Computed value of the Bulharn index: 0.98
